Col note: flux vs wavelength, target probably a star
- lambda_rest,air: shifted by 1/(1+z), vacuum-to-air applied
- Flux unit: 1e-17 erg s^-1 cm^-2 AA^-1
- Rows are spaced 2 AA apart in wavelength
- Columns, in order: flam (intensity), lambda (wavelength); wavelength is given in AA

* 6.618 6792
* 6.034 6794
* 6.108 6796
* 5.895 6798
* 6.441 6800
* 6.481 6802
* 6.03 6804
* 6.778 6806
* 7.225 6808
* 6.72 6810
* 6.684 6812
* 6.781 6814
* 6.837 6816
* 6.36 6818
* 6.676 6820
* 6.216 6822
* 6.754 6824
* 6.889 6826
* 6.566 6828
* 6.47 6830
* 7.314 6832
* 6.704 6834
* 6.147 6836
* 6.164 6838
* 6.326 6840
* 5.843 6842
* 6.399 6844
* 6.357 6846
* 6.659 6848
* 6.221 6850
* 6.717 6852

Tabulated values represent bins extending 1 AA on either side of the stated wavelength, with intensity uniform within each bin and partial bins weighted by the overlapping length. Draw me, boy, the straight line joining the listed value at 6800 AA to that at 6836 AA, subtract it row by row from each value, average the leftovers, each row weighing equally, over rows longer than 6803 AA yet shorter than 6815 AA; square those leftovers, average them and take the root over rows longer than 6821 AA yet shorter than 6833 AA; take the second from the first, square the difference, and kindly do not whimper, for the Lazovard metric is 0.07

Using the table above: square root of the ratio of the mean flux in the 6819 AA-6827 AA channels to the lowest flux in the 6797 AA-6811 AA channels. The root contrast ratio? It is 1.06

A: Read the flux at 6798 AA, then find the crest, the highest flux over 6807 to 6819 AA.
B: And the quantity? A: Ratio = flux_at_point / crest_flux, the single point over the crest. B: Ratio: 0.82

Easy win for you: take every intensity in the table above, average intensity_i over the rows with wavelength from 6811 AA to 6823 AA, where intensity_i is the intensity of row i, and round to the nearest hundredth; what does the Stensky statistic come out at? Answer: 6.59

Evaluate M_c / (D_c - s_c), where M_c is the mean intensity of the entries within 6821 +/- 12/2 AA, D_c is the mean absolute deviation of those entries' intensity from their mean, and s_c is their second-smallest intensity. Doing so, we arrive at -1.08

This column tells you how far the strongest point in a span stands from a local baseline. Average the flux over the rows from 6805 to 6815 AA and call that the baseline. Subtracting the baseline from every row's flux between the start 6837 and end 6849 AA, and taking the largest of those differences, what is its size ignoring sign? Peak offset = 0.18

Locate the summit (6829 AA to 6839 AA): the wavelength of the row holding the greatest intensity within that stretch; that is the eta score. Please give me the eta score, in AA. 6832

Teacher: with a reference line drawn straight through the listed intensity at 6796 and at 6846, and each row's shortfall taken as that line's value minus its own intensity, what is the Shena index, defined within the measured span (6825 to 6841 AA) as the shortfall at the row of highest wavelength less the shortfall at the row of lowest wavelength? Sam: 0.63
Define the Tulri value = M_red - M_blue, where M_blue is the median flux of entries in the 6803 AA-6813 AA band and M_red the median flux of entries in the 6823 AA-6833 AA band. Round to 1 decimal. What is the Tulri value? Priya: 0.0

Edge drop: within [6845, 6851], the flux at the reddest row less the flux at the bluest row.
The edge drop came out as -0.14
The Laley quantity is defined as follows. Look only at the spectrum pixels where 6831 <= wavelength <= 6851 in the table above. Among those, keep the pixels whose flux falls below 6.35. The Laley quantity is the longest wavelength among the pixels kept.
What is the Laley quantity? 6850 AA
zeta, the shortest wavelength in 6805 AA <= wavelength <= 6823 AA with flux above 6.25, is 6806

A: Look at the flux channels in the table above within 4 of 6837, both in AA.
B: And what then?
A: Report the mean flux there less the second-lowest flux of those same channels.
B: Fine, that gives 0.17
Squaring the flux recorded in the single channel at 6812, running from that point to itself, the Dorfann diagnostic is 45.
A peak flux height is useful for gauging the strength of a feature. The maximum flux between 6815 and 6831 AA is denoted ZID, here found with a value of 6.889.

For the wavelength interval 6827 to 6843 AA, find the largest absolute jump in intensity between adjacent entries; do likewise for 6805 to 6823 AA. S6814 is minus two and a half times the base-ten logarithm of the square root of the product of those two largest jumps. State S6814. 0.46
